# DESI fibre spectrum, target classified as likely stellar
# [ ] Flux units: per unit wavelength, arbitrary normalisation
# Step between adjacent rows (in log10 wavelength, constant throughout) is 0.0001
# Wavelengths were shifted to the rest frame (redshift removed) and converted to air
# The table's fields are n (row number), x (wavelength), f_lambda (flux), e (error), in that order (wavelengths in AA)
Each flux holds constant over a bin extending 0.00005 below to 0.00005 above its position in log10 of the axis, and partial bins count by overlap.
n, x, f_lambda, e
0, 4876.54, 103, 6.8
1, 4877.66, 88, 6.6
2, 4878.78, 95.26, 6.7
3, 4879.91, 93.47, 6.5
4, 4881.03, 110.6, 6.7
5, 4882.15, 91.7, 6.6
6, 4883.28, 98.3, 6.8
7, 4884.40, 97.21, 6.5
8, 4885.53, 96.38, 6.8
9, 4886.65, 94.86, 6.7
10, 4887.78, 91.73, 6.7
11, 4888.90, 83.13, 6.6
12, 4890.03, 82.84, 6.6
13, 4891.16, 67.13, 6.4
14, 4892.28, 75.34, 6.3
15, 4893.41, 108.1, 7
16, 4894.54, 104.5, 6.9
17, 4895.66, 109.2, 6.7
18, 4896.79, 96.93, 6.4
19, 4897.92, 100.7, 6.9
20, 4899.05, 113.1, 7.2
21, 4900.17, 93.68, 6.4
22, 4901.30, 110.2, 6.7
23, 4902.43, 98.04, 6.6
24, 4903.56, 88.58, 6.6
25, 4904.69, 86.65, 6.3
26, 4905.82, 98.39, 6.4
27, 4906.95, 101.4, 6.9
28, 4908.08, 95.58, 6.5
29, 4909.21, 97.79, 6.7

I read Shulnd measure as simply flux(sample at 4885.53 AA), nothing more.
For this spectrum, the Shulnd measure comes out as 96.38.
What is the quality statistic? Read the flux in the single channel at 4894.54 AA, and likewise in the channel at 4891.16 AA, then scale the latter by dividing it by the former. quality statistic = 0.64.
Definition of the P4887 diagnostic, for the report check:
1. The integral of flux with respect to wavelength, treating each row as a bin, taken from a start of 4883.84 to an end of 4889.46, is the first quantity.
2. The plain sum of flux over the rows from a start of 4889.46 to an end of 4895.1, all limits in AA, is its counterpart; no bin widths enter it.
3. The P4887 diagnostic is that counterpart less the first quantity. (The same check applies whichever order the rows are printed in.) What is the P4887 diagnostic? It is -83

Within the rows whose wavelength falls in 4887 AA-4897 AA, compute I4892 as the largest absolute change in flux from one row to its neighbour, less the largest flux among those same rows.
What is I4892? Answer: -76.4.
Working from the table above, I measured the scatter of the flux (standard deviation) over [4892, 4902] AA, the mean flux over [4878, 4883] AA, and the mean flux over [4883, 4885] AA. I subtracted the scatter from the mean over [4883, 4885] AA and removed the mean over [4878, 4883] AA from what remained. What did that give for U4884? -11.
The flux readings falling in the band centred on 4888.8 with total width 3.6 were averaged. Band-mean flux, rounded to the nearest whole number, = 86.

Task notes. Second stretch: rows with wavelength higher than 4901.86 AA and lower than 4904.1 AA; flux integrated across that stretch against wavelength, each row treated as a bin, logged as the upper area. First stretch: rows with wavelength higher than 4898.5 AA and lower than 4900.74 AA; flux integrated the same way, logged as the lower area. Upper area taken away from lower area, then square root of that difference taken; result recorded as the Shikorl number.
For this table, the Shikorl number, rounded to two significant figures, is 4.8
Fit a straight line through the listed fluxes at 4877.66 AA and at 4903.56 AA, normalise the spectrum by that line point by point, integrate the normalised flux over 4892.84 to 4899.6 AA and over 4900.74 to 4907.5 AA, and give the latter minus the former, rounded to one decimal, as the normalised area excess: -0.6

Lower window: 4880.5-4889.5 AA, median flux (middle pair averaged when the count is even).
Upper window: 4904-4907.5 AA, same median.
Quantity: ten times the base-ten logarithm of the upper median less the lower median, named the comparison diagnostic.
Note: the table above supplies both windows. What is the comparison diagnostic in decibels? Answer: 4.4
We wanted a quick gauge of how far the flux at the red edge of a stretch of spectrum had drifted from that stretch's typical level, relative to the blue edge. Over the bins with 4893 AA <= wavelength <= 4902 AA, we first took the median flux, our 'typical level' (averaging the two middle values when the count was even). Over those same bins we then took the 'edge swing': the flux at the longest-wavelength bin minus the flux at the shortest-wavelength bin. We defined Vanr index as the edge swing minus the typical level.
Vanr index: -104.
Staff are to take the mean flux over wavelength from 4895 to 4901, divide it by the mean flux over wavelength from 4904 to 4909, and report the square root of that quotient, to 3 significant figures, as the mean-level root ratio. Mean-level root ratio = 1.04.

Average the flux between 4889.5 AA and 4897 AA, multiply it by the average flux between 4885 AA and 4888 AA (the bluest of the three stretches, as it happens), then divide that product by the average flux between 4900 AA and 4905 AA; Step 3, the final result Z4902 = 91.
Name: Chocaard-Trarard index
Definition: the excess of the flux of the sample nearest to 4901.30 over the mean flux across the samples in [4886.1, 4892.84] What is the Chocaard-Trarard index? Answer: 28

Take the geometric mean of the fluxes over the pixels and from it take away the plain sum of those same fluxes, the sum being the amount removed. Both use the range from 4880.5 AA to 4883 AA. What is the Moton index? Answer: -102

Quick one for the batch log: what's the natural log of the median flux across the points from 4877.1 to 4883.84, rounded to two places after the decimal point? 4.55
